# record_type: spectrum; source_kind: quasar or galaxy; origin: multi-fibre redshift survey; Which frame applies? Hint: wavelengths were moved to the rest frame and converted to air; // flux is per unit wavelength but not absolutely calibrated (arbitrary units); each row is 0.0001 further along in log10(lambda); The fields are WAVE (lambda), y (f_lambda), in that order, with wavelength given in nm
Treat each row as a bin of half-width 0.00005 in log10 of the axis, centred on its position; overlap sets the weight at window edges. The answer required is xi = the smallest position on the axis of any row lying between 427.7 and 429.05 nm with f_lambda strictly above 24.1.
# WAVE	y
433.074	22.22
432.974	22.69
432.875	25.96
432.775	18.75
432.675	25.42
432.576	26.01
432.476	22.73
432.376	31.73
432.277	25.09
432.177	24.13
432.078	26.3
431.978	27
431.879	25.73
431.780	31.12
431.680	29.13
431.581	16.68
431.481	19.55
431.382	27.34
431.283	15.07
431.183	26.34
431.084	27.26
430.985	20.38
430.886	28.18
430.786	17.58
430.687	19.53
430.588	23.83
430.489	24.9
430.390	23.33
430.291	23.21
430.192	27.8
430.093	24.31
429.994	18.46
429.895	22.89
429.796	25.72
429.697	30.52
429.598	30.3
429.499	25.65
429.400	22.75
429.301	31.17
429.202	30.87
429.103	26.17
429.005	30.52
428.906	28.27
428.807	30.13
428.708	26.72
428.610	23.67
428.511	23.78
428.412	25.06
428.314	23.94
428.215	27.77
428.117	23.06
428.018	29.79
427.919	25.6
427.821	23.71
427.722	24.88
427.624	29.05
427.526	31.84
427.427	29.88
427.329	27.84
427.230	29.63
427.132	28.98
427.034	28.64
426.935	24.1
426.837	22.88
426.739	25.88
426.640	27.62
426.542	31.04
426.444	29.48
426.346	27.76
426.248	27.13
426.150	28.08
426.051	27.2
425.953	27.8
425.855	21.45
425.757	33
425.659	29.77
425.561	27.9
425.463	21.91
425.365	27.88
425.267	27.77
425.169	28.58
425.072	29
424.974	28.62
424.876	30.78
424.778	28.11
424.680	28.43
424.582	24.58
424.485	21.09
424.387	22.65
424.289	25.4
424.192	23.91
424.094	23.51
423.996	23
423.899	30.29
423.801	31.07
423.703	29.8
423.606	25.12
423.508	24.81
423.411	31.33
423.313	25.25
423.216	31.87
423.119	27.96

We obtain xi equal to 427.722 nm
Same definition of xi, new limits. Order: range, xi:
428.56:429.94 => 428.708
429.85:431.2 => 430.093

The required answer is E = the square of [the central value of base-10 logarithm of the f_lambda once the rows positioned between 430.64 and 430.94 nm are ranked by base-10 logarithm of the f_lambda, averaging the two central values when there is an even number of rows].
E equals 1.67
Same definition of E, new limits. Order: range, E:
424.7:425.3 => 2.12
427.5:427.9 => 2.04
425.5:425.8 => 2.17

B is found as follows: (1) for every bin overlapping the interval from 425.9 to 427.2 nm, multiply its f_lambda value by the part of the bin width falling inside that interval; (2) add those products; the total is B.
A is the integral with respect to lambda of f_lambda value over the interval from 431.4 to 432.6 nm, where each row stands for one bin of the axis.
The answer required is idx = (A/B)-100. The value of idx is -99.1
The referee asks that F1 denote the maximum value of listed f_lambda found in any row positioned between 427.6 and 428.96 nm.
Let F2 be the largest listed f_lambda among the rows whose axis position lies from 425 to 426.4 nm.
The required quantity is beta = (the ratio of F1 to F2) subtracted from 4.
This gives 3.09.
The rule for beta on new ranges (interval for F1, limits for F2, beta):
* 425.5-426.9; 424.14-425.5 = 2.93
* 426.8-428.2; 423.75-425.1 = 2.98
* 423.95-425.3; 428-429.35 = 3.01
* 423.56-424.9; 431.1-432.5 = 3.02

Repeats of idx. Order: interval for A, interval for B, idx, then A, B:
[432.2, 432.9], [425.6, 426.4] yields -99.2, 17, 22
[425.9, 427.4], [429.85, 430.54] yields -97.5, 41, 16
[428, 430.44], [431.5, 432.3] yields -96.9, 64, 20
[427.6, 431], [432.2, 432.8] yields -94.2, 87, 15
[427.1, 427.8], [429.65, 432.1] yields -99.7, 20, 59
